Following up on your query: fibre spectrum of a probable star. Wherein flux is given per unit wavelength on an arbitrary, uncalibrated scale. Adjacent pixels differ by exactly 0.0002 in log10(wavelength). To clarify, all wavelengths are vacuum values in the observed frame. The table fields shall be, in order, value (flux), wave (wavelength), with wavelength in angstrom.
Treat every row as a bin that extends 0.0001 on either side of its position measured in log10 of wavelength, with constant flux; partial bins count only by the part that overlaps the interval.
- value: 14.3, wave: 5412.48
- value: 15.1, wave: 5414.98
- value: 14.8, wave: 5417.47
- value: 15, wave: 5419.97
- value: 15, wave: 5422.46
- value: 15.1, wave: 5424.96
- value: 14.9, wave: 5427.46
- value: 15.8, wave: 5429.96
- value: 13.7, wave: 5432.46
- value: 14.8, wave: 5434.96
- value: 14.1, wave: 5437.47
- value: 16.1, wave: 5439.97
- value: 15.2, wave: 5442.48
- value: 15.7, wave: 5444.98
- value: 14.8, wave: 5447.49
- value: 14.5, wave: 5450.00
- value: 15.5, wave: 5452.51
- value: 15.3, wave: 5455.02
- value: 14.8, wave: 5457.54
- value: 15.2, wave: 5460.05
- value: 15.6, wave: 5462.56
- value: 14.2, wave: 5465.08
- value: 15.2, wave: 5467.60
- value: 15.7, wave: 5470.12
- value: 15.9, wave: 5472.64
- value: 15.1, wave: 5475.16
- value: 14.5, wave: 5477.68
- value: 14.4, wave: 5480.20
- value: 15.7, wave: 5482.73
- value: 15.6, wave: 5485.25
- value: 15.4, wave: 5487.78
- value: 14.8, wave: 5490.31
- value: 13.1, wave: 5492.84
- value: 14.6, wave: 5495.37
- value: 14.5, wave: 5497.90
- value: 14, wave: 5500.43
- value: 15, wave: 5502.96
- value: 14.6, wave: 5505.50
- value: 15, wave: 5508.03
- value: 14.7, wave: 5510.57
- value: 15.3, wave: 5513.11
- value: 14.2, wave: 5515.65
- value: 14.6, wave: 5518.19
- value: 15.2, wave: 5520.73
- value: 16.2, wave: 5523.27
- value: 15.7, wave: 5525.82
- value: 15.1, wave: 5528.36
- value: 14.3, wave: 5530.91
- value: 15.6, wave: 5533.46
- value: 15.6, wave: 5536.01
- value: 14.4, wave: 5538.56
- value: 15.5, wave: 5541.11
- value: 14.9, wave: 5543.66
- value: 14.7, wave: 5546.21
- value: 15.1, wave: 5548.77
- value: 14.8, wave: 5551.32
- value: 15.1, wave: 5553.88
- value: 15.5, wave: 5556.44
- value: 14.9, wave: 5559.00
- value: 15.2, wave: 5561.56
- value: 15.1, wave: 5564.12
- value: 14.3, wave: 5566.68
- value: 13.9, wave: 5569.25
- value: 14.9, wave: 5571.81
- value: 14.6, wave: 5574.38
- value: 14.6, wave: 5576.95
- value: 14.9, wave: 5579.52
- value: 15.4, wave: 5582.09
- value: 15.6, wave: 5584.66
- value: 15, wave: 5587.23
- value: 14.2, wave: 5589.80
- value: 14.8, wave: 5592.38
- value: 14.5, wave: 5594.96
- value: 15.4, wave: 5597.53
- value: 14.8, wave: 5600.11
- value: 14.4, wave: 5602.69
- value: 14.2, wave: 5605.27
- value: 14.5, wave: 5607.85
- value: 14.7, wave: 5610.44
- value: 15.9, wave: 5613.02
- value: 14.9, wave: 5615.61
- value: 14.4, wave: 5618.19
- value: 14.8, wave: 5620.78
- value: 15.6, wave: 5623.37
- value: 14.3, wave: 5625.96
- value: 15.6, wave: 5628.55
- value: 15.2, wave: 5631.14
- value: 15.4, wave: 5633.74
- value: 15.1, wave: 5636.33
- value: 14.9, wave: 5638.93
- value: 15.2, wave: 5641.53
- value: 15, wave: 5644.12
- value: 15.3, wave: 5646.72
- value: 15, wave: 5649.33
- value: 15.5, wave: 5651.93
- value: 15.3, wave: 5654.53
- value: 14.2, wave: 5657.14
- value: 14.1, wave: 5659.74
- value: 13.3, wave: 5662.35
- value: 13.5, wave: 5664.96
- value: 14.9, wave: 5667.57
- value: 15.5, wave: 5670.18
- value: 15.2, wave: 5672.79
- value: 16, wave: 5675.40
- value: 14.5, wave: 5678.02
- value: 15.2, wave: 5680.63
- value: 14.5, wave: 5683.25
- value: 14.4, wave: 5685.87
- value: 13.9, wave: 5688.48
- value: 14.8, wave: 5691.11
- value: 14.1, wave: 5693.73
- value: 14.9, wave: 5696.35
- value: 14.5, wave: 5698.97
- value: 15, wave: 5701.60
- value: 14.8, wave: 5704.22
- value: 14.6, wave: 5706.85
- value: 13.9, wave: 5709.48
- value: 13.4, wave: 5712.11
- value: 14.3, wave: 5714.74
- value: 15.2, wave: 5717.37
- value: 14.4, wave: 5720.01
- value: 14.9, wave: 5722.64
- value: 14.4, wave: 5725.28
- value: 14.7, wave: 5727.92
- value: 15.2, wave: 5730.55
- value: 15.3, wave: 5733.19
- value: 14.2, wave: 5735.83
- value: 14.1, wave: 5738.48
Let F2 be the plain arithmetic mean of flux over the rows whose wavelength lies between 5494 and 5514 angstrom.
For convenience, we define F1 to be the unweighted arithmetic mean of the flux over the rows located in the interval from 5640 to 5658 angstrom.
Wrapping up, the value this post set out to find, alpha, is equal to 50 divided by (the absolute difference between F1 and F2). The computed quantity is 139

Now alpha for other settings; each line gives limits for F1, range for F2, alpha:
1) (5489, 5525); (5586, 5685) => 306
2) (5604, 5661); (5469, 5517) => 448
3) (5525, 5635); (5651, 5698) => 178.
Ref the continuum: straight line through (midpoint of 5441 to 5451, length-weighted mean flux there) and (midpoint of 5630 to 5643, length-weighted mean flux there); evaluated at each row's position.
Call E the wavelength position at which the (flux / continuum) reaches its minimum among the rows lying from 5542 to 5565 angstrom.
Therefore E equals 5546.21 angstrom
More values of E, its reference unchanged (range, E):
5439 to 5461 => 5450.00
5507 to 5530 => 5515.65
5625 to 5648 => 5625.96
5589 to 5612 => 5605.27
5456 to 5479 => 5465.08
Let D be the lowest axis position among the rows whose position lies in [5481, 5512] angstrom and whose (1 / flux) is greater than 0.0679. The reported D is 5492.84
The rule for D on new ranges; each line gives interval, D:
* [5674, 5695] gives 5678.02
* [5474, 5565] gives 5477.68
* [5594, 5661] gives 5594.96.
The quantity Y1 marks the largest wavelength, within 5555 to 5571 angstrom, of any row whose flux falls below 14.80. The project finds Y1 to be 5569.25 angstrom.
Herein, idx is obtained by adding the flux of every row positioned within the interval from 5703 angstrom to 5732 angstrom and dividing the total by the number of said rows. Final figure 14.5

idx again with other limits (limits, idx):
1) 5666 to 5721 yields 14.7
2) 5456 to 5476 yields 15.2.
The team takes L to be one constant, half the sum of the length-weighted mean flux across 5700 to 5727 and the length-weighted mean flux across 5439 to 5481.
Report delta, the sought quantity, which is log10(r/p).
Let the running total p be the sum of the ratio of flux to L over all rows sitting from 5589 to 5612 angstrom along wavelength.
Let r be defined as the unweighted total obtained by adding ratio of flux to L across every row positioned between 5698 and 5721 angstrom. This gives -0.0046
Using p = 8.87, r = 8.78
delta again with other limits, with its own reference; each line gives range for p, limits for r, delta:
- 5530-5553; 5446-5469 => 0.0006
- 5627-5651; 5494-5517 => -0.0155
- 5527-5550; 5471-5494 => -0.0023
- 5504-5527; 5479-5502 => -0.0110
